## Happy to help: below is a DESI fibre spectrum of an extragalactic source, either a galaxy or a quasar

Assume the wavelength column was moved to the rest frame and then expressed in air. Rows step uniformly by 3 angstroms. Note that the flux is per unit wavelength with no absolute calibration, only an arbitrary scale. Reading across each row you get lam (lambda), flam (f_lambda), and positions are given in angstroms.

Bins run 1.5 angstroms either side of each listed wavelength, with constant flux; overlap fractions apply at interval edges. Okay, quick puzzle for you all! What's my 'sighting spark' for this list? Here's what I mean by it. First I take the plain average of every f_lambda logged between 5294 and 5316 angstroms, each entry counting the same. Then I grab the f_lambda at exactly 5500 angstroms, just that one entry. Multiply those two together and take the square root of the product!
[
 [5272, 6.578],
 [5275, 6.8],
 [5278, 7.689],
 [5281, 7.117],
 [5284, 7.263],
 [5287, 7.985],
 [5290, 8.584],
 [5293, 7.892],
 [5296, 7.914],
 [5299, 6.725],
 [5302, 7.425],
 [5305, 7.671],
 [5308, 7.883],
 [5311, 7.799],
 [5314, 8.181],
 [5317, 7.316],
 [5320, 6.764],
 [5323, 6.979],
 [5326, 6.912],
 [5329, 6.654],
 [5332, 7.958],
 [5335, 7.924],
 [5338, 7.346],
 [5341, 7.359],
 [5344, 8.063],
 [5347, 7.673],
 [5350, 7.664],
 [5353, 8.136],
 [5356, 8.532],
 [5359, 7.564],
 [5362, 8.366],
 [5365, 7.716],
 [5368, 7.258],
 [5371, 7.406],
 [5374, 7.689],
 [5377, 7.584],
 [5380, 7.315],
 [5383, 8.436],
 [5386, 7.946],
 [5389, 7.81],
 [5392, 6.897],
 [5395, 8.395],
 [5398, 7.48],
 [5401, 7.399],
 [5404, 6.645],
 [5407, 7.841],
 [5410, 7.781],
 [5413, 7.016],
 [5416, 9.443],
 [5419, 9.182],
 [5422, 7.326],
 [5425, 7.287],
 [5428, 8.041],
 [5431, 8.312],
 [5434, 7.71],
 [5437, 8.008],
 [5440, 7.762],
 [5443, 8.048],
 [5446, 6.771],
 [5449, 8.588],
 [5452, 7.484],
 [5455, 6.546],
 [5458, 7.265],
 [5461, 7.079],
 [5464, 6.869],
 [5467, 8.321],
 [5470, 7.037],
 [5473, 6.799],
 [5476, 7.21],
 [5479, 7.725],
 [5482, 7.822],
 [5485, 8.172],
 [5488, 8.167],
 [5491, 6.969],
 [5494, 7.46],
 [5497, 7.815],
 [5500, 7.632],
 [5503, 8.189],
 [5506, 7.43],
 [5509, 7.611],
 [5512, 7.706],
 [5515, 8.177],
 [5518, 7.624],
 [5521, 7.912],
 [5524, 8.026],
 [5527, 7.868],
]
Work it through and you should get 7.6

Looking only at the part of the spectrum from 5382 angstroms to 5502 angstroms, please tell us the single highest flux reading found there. 9.443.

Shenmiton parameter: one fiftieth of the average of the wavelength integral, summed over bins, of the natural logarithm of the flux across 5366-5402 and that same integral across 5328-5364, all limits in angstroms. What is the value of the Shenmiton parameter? 1.47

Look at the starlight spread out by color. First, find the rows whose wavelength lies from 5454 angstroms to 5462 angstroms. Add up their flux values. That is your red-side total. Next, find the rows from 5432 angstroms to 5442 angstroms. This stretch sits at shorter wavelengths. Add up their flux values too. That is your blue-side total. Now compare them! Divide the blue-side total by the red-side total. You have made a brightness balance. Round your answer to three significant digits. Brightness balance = 1.12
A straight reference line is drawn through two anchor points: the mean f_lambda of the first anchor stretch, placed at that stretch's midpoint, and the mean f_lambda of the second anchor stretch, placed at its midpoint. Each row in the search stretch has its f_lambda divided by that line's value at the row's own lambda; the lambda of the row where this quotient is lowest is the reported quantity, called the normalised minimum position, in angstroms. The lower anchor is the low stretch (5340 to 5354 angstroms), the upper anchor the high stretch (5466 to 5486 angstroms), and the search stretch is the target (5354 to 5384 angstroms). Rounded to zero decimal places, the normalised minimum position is 5368 angstroms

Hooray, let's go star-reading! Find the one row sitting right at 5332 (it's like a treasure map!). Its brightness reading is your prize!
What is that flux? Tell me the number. 7.958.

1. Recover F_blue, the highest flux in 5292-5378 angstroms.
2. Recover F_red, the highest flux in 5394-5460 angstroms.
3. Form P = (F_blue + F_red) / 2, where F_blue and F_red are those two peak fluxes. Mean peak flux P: 9.0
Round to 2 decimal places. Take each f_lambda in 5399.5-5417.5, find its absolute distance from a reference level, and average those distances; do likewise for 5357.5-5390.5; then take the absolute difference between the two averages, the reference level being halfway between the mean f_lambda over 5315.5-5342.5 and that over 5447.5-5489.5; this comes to 0.28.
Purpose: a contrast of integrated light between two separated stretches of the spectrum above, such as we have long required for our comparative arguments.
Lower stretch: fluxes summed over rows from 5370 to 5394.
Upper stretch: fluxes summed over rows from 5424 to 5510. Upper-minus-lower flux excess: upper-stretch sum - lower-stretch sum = 159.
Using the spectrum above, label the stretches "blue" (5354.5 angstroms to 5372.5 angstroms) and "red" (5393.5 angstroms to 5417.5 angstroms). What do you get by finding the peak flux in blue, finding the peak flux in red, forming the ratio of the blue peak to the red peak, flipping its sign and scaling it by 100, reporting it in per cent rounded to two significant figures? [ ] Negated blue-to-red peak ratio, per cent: -90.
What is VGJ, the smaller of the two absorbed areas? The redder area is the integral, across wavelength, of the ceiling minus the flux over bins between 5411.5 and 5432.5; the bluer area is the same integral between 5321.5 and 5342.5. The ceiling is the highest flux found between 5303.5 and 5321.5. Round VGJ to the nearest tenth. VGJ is 2.0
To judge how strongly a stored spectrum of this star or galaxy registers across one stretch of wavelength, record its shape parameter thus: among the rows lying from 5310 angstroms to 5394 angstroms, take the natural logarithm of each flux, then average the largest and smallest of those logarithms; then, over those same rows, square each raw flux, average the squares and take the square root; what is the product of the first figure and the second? 15.4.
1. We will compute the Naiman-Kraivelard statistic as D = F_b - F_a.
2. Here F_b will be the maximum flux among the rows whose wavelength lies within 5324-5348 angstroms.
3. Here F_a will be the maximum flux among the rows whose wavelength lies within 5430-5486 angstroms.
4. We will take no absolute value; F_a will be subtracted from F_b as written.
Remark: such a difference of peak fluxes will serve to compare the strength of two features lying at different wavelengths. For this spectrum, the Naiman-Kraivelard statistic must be -0.5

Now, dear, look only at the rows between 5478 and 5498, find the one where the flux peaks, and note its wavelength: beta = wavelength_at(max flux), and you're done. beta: 5485 angstroms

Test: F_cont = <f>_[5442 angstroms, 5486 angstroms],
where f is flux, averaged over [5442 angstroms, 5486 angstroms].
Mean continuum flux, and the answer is 7.4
